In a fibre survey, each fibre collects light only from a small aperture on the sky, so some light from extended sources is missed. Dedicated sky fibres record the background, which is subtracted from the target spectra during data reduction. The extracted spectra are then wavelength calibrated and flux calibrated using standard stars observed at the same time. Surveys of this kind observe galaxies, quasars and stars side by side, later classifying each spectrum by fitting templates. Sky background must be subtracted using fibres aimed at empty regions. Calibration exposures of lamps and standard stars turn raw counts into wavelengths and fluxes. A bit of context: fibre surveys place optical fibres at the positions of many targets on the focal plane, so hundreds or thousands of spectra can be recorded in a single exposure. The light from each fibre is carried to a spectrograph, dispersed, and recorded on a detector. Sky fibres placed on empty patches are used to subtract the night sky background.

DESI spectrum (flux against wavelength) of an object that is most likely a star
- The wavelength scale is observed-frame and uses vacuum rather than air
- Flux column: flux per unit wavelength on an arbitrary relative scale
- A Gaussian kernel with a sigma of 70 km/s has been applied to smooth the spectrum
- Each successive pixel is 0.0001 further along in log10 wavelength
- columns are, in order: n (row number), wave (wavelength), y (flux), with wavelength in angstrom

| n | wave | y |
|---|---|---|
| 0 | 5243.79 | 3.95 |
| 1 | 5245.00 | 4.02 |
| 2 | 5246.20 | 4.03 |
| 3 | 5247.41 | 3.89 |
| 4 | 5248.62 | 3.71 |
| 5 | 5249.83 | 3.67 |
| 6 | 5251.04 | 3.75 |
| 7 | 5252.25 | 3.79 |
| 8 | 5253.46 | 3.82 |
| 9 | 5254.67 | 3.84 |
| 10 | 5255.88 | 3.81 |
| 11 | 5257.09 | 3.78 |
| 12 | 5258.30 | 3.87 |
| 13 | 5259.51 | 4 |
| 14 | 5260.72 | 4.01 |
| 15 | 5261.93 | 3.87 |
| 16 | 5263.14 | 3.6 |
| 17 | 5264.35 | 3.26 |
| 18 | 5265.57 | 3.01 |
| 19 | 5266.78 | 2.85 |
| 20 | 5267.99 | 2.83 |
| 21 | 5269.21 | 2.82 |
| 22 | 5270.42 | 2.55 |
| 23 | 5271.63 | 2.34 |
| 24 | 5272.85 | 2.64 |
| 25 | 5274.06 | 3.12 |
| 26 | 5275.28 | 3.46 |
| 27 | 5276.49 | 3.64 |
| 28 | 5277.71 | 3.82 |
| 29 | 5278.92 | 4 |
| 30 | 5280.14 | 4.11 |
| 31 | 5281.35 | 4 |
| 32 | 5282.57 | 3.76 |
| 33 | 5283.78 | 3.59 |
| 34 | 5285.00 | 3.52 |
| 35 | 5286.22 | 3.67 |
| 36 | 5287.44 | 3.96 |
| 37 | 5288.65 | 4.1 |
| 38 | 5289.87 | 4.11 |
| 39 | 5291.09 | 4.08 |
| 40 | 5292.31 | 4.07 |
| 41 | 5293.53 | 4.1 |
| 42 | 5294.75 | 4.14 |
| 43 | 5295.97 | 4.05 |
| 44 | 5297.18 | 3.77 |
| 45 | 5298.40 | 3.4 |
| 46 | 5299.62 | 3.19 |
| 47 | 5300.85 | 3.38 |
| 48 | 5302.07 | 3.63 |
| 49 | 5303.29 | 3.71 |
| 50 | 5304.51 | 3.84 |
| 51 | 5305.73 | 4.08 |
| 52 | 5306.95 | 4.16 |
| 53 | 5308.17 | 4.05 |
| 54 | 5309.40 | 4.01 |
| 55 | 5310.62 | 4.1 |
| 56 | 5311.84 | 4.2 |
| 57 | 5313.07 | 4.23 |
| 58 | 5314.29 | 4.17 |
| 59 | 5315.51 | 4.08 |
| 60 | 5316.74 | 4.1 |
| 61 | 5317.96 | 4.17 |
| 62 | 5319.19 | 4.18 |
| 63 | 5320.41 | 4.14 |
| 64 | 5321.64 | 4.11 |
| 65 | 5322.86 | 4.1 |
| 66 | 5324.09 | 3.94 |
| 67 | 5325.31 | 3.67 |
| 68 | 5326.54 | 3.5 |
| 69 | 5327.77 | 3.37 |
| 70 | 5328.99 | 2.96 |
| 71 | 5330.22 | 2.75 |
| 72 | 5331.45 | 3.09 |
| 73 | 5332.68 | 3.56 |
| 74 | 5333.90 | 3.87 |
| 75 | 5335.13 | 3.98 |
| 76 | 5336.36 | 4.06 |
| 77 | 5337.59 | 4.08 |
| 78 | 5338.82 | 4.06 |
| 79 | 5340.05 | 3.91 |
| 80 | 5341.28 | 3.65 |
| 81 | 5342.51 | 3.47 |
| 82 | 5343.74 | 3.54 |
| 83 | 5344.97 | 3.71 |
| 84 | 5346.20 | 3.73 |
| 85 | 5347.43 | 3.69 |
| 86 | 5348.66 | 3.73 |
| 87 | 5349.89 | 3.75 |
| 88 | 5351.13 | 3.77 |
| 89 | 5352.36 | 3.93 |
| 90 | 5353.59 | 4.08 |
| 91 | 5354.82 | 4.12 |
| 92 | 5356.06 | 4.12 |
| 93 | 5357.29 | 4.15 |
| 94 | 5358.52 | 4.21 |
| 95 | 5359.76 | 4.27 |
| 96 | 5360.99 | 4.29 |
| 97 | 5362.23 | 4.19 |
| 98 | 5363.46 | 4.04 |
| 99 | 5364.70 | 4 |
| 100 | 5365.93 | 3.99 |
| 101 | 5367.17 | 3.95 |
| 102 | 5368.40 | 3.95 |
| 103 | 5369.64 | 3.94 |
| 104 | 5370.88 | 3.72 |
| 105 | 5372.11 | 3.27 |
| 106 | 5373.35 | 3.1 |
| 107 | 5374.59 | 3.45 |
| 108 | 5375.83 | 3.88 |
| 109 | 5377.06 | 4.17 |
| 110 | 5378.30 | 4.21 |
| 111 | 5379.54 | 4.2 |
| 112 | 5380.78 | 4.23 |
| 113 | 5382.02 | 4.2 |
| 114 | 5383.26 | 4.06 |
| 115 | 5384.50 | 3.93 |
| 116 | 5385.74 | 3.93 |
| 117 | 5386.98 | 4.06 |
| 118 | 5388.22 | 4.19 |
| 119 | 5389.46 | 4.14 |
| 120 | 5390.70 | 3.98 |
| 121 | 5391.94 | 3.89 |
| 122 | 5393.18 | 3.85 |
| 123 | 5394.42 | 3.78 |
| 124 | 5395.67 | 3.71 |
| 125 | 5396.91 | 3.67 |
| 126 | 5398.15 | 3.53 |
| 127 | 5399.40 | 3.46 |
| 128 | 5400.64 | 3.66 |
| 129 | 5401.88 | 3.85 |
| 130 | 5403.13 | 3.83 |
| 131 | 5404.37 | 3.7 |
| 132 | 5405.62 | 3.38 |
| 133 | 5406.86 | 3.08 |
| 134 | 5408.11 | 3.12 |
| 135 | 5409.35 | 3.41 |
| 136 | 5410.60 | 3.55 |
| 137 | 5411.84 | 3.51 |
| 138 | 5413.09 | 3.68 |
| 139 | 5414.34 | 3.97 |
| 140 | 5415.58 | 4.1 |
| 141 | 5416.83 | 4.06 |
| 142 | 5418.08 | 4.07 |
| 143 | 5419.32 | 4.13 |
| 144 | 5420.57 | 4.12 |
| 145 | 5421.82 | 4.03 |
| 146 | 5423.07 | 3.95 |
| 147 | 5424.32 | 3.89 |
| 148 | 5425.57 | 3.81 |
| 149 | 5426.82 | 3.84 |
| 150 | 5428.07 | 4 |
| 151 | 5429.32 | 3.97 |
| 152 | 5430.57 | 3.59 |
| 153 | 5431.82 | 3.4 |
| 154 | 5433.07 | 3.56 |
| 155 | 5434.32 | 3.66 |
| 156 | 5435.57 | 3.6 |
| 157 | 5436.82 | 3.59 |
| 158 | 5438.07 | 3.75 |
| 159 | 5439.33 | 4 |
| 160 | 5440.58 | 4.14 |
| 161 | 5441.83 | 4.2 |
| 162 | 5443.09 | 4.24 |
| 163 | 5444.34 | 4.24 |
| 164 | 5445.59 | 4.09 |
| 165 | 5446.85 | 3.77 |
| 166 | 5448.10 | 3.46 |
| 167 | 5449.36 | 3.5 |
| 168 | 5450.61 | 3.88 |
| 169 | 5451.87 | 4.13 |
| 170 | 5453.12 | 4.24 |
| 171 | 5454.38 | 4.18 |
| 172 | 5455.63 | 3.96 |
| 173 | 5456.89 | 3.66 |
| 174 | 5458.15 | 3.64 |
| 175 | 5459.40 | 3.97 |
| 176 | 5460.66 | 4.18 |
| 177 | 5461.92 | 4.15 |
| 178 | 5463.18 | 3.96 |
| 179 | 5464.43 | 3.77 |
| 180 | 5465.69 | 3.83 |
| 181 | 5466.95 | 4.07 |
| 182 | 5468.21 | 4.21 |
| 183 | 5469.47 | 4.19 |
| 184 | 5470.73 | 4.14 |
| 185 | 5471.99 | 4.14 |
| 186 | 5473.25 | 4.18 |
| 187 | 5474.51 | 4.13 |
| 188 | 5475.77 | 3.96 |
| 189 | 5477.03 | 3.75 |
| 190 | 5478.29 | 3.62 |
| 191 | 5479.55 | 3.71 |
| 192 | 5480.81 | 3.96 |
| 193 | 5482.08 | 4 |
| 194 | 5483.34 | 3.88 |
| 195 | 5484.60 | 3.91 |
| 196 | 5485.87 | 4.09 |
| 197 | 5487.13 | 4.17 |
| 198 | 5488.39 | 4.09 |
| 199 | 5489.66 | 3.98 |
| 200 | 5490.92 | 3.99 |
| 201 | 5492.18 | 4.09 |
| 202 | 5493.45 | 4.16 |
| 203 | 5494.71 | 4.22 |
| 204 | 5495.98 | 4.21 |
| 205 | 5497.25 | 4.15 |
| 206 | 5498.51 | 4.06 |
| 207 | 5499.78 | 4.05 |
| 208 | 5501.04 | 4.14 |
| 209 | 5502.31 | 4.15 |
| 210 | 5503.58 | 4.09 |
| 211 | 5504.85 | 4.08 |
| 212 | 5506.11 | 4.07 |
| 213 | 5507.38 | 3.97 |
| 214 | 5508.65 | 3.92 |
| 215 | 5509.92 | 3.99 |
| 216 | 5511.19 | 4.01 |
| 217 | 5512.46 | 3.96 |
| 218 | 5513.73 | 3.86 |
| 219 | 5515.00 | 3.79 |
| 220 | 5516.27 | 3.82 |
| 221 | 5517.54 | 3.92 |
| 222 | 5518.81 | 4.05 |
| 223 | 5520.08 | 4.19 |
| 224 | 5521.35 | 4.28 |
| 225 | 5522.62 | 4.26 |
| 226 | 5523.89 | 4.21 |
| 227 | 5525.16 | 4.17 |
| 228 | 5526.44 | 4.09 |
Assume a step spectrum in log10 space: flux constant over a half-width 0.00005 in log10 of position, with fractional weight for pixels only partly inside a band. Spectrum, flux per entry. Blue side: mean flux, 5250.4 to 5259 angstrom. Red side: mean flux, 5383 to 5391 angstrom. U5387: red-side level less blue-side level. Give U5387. 0.23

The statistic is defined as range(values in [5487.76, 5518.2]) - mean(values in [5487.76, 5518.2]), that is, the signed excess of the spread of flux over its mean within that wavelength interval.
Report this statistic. -3.60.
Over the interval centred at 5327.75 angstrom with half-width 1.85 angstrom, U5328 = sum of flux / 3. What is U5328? 3.3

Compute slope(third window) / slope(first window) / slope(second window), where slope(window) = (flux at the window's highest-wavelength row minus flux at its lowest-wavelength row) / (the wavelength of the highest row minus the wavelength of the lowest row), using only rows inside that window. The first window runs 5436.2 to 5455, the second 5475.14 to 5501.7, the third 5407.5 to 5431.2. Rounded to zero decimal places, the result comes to 87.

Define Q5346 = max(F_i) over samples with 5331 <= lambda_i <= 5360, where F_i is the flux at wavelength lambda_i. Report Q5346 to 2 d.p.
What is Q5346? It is 4.27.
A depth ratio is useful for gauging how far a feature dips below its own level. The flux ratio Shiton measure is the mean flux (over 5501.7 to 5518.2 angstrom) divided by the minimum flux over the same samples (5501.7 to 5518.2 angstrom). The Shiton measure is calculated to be 1.05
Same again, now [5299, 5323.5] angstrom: 1.25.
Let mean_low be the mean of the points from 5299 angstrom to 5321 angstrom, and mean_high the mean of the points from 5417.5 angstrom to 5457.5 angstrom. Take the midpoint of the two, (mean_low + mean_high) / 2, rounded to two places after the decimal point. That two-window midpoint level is 3.93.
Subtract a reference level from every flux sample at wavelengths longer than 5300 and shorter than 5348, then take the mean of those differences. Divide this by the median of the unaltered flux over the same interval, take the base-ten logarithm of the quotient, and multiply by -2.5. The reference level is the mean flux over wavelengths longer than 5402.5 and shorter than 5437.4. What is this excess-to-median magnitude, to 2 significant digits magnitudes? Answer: 4.2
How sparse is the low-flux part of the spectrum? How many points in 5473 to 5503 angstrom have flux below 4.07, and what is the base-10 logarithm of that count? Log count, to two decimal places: 1.08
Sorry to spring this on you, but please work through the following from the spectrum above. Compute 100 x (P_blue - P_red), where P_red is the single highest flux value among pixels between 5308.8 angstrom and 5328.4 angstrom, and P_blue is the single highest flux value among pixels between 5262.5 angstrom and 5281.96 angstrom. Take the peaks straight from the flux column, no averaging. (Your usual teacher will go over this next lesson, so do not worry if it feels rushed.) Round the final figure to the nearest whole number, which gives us -12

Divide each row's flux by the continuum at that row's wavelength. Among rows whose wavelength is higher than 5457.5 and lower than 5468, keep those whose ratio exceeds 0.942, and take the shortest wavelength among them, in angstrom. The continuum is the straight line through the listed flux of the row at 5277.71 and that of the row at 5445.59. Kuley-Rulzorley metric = 5459.40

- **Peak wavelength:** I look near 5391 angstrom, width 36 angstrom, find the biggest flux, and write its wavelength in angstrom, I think 5380.78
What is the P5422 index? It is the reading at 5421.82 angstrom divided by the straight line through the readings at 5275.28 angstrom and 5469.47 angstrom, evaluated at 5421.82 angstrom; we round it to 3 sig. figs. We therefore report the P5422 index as 1.00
